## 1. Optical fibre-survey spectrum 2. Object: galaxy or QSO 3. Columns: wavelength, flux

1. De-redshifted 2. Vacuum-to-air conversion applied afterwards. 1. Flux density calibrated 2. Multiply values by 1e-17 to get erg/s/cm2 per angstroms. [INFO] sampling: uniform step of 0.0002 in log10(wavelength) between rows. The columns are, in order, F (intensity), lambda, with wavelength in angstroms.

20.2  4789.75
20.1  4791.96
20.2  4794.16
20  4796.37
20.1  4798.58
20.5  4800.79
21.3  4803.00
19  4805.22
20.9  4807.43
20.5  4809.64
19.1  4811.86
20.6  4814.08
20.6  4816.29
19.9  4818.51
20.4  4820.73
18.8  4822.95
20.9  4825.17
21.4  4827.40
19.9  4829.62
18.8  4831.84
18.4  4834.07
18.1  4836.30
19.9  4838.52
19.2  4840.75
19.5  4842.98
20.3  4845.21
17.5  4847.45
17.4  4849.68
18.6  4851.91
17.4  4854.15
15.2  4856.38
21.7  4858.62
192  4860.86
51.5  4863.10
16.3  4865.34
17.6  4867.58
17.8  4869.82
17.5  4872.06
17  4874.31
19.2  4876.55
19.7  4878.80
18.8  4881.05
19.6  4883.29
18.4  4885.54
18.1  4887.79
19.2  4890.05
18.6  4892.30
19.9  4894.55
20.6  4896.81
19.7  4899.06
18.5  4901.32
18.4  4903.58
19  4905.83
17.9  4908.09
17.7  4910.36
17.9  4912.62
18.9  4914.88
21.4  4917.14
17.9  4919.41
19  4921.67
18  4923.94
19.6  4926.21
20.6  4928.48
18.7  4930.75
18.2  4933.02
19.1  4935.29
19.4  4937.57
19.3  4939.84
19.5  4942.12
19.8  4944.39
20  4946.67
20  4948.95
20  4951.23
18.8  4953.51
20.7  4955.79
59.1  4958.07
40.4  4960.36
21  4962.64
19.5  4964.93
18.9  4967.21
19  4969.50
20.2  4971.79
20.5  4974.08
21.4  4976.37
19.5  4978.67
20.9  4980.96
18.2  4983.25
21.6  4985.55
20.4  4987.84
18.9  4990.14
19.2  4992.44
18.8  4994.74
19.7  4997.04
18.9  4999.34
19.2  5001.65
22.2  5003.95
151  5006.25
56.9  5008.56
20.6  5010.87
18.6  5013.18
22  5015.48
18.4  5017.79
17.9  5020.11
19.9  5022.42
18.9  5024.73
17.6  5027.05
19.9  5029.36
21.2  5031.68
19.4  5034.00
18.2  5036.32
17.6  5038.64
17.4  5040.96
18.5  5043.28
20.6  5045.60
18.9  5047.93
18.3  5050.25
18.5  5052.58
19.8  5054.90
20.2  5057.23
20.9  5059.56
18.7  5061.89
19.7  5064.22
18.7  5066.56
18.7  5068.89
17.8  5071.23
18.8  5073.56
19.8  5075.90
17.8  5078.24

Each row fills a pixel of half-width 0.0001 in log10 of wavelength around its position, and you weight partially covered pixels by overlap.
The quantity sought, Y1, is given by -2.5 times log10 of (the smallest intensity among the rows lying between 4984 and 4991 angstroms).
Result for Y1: -3.19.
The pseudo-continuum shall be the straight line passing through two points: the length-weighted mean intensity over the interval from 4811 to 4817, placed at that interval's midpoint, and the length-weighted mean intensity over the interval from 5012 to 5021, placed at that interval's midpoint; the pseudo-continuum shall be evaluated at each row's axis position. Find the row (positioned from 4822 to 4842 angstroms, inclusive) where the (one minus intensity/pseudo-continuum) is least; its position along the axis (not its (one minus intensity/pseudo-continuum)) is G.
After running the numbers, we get 4827.40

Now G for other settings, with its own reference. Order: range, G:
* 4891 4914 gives 4896.81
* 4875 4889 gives 4878.80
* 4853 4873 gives 4860.86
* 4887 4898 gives 4896.81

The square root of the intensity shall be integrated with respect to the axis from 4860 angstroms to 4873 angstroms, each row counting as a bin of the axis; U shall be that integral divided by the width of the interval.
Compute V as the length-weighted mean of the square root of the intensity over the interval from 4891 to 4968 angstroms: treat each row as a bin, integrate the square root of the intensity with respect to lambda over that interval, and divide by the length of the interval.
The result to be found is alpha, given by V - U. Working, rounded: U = 6.16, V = 4.54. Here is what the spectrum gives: -1.6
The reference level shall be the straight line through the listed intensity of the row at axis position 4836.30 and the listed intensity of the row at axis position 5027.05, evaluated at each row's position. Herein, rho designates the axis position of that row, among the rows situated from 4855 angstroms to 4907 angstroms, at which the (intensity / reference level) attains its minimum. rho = 4856.38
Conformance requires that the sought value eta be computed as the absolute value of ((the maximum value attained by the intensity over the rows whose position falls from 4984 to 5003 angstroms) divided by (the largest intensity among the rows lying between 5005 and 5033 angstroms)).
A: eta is 0.1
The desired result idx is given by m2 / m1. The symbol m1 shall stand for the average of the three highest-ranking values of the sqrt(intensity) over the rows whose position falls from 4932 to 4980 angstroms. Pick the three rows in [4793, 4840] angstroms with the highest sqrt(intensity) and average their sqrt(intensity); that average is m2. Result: 0.74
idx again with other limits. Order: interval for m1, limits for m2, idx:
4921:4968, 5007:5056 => 0.90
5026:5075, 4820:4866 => 1.87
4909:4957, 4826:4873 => 1.87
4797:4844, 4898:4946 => 0.99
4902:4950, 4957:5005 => 1.38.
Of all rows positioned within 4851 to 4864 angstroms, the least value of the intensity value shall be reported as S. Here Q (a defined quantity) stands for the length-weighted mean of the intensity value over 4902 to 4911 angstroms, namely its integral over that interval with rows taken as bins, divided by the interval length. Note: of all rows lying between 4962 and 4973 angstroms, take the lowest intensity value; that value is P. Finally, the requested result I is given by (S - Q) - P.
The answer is -22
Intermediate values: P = 18.9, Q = 18.3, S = 15.2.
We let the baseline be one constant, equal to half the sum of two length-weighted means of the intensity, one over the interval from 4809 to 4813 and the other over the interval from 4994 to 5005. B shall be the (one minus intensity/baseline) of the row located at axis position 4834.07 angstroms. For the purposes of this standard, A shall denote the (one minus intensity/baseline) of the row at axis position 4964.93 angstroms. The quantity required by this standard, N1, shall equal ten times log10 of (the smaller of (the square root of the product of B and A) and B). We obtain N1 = -15.5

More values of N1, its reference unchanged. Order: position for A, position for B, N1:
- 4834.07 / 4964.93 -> -19.4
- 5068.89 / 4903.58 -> -12.3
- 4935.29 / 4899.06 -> -28.5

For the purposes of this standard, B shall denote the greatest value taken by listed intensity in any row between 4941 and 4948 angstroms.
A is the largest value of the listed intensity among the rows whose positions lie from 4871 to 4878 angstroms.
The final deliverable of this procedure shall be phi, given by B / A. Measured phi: 1.04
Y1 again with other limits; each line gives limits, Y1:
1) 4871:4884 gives -3.08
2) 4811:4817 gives -3.20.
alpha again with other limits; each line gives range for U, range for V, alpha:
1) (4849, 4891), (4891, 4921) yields -0.6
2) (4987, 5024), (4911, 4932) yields -0.7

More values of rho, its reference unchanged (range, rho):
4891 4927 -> 4910.36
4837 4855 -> 4849.68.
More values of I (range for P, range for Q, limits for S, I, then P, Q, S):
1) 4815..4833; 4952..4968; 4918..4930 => -29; 18.8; 28.4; 17.9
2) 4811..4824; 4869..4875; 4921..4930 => -18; 18.8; 17.4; 18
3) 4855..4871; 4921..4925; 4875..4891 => -16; 15.2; 18.4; 18.1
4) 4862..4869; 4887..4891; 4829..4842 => -17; 16.3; 18.6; 18.1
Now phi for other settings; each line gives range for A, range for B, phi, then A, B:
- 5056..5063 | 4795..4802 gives 0.98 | 20.9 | 20.5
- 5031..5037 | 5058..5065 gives 0.99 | 21.2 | 20.9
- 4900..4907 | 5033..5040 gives 1.02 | 19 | 19.4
